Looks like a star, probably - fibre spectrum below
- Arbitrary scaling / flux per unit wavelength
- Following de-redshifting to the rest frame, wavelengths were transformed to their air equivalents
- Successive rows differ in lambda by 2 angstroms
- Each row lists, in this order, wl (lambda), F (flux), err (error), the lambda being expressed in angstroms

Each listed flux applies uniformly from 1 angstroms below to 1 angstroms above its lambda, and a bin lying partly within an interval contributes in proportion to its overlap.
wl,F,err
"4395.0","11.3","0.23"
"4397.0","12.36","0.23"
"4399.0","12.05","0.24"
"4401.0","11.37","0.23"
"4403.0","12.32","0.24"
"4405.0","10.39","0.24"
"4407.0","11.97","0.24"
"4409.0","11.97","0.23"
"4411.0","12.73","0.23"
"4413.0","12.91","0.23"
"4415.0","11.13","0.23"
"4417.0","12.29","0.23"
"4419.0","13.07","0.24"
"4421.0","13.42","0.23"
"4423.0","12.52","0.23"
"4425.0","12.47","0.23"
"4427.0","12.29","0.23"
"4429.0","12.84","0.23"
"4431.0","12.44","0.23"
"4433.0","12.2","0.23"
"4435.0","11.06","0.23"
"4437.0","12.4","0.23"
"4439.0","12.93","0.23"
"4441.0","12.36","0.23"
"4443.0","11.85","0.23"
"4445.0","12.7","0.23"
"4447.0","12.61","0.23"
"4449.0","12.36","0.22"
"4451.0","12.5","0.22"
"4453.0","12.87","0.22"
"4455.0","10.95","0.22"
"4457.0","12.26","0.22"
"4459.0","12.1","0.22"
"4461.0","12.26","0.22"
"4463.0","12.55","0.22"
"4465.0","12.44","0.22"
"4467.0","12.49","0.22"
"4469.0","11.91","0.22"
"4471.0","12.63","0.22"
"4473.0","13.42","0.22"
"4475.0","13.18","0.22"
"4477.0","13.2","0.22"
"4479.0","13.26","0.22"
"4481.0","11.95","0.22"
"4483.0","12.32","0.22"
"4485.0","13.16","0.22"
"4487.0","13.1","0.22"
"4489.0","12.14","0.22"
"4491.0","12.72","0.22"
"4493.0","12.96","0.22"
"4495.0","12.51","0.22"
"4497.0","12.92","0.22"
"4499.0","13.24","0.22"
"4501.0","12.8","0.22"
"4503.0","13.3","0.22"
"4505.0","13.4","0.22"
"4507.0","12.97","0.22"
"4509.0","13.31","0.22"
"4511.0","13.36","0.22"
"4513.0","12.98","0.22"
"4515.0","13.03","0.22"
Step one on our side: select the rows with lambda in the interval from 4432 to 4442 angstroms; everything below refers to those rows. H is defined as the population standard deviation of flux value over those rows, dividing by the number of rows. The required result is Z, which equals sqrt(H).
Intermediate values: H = 0.62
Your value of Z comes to 0.78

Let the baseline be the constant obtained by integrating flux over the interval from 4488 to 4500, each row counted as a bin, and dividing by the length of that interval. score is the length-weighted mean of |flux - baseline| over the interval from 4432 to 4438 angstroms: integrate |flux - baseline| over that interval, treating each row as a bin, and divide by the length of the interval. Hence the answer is 0.9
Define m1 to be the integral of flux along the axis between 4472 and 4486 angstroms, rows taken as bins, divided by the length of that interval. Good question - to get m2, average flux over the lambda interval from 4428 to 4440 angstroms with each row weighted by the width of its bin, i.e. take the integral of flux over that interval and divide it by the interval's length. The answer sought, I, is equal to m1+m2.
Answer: 25.2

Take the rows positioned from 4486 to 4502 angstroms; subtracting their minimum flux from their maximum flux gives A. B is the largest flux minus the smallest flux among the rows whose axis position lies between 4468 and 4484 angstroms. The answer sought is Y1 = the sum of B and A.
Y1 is 2.6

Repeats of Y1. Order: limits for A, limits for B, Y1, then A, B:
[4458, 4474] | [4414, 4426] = 3.8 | 1.5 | 2.3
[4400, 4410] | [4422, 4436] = 3.7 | 1.9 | 1.8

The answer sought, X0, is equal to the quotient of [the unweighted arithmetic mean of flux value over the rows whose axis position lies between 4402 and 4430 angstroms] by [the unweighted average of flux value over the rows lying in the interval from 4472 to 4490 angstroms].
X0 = 0.96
